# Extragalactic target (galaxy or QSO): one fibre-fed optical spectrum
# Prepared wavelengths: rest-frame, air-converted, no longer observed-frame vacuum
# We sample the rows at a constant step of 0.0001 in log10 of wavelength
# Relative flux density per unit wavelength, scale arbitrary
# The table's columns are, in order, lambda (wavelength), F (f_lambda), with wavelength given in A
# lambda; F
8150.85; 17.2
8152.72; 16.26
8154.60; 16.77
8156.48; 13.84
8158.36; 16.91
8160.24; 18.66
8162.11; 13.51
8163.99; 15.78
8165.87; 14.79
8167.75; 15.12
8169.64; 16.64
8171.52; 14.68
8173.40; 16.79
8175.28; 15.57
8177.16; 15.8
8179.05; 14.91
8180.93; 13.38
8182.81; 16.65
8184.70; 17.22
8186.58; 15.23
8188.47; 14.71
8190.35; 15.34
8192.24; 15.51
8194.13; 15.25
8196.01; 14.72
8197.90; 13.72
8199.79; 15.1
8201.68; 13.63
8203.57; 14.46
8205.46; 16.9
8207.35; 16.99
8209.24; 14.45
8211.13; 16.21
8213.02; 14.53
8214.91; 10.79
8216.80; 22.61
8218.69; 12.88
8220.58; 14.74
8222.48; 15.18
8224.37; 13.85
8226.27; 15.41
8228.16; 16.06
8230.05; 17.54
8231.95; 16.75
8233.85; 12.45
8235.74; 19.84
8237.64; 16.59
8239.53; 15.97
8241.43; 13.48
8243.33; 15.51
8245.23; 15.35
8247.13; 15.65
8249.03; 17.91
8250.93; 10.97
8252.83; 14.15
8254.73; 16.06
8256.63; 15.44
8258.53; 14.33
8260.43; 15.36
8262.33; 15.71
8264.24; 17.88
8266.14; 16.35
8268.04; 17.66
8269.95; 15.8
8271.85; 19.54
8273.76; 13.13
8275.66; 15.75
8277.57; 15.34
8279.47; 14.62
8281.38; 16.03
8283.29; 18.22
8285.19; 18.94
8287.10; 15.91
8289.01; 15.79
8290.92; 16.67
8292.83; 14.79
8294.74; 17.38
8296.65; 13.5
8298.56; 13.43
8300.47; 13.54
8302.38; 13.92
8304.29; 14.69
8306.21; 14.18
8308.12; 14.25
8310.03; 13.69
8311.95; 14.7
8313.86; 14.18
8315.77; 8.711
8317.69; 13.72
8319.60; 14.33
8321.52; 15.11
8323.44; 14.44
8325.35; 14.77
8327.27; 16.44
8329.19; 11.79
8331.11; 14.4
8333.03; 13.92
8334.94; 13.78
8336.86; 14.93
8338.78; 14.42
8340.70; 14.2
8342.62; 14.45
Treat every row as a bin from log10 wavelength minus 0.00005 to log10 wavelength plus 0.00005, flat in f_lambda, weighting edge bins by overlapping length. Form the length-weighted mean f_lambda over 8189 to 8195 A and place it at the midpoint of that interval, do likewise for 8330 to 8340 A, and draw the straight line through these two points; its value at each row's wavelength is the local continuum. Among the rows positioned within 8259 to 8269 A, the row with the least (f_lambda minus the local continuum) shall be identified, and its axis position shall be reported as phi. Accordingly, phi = 8260.43 A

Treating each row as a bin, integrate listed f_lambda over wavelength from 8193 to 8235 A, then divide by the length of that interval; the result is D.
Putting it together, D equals 15.2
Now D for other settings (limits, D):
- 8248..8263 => 15.0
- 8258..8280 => 16.0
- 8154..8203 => 15.4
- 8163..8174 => 15.6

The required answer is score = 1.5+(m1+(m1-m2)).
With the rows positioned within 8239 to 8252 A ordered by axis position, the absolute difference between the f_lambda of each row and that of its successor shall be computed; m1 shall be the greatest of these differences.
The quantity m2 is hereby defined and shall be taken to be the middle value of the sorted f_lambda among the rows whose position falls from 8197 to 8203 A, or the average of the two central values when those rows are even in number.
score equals 1.7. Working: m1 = 6.94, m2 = 13.7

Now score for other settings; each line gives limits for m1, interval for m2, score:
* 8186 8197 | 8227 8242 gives -13.6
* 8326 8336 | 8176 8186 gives -5.0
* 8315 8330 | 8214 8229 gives -3.4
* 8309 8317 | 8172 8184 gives -3.2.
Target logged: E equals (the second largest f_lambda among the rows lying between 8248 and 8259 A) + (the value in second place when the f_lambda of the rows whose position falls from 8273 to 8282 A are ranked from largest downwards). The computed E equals 31.8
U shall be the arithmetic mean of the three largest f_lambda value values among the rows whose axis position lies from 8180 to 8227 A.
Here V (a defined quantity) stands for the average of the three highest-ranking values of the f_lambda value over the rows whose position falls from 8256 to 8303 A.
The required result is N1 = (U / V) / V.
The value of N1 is 0.0530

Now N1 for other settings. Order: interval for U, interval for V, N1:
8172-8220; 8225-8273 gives 0.0519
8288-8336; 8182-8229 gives 0.0469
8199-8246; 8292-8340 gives 0.0752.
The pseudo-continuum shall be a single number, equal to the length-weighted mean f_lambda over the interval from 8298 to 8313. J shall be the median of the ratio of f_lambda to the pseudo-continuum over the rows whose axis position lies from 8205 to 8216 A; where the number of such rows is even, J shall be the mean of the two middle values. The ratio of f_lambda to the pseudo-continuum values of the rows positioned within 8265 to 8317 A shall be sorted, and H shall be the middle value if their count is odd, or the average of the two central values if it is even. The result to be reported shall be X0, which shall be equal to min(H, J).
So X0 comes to 1.05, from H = 1.05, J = 1.09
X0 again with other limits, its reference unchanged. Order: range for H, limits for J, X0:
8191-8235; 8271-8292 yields 1.07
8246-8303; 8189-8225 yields 1.05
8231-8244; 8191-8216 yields 1.05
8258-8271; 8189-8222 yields 1.05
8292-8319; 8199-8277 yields 1.00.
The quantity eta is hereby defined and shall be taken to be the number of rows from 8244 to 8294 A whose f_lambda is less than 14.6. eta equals 4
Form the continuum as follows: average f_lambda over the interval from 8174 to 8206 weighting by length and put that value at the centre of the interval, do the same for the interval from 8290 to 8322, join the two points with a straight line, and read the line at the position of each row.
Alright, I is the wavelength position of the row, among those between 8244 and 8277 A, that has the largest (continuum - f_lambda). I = 8250.93 A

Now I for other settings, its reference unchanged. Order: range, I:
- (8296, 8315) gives 8298.56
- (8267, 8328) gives 8315.77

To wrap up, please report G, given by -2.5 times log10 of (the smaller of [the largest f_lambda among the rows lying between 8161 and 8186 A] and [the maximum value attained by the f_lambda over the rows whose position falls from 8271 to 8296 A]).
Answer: -3.09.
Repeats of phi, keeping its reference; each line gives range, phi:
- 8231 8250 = 8233.85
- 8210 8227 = 8214.91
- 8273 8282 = 8273.76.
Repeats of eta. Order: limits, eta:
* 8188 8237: 9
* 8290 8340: 17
